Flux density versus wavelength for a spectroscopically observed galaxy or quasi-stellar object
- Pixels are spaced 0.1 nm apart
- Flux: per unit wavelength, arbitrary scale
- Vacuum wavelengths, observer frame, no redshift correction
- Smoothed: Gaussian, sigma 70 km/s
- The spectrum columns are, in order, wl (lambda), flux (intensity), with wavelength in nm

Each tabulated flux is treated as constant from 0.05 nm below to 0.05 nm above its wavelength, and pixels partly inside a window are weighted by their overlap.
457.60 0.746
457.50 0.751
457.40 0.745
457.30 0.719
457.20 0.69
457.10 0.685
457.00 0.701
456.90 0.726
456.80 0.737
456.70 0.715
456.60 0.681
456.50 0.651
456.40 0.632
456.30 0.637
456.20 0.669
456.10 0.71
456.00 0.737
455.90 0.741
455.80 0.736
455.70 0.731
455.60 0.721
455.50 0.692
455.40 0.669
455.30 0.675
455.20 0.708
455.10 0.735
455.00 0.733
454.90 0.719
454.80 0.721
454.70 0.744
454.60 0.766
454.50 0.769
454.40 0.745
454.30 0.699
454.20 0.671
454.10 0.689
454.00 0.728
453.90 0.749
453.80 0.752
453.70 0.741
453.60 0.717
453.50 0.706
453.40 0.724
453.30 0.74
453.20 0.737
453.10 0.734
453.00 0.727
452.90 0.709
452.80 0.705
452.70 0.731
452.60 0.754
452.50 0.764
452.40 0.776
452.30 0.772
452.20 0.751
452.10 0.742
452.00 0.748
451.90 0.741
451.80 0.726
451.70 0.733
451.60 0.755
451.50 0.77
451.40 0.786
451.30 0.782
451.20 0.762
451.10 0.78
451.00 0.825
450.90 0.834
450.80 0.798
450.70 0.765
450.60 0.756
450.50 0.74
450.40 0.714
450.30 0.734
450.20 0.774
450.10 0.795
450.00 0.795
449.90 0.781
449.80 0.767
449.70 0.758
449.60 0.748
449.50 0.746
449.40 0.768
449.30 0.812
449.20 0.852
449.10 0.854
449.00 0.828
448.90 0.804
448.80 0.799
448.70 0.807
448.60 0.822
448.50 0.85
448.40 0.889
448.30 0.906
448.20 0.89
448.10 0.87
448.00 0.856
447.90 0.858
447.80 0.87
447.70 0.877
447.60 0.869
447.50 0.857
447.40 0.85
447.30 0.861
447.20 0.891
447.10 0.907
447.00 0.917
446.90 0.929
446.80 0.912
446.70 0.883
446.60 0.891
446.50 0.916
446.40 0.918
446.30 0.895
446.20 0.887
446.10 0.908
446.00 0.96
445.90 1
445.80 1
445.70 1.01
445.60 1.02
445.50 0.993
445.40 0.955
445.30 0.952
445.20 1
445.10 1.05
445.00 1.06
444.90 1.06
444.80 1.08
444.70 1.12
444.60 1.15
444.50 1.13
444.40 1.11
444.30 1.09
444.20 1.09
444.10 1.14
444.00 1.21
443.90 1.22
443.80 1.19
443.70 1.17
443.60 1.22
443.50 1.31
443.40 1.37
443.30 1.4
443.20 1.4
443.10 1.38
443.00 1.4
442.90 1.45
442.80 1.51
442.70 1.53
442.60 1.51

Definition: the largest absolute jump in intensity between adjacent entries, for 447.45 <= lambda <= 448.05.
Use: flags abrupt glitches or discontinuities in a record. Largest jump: 0.012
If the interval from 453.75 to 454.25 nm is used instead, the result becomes 0.039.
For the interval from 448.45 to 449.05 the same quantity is 0.028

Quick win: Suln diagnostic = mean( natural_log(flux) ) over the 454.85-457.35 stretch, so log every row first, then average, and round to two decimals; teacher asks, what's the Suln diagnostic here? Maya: -0.35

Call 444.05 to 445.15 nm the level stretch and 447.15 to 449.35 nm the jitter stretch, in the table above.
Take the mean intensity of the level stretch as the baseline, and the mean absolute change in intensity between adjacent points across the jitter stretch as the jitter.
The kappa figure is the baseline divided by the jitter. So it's 67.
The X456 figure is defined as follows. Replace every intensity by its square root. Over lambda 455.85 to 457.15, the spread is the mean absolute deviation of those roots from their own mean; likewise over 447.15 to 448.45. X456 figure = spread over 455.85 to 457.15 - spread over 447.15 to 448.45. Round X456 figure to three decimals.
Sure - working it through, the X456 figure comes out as 0.012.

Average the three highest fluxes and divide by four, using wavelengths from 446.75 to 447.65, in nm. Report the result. 0.230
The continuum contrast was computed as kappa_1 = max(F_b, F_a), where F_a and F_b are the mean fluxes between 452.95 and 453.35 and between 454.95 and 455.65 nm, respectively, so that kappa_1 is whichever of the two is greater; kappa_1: 0.73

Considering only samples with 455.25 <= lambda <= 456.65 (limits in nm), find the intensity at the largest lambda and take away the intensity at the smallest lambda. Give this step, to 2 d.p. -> 0.01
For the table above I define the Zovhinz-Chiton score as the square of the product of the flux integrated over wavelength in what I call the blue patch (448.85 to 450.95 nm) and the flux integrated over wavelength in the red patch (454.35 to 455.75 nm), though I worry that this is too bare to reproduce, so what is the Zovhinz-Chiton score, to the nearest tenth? 2.8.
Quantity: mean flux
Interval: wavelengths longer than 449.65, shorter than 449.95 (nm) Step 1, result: 0.769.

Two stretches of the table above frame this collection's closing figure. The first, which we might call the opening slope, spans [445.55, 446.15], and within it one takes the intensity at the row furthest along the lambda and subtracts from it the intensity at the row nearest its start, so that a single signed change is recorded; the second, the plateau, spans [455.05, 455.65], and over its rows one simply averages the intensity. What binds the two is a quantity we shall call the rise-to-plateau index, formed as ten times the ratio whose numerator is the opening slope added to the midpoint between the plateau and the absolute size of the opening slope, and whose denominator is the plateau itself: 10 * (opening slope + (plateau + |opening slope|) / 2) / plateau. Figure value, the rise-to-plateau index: 4.2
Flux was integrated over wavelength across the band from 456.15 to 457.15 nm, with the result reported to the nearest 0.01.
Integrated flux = 0.68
